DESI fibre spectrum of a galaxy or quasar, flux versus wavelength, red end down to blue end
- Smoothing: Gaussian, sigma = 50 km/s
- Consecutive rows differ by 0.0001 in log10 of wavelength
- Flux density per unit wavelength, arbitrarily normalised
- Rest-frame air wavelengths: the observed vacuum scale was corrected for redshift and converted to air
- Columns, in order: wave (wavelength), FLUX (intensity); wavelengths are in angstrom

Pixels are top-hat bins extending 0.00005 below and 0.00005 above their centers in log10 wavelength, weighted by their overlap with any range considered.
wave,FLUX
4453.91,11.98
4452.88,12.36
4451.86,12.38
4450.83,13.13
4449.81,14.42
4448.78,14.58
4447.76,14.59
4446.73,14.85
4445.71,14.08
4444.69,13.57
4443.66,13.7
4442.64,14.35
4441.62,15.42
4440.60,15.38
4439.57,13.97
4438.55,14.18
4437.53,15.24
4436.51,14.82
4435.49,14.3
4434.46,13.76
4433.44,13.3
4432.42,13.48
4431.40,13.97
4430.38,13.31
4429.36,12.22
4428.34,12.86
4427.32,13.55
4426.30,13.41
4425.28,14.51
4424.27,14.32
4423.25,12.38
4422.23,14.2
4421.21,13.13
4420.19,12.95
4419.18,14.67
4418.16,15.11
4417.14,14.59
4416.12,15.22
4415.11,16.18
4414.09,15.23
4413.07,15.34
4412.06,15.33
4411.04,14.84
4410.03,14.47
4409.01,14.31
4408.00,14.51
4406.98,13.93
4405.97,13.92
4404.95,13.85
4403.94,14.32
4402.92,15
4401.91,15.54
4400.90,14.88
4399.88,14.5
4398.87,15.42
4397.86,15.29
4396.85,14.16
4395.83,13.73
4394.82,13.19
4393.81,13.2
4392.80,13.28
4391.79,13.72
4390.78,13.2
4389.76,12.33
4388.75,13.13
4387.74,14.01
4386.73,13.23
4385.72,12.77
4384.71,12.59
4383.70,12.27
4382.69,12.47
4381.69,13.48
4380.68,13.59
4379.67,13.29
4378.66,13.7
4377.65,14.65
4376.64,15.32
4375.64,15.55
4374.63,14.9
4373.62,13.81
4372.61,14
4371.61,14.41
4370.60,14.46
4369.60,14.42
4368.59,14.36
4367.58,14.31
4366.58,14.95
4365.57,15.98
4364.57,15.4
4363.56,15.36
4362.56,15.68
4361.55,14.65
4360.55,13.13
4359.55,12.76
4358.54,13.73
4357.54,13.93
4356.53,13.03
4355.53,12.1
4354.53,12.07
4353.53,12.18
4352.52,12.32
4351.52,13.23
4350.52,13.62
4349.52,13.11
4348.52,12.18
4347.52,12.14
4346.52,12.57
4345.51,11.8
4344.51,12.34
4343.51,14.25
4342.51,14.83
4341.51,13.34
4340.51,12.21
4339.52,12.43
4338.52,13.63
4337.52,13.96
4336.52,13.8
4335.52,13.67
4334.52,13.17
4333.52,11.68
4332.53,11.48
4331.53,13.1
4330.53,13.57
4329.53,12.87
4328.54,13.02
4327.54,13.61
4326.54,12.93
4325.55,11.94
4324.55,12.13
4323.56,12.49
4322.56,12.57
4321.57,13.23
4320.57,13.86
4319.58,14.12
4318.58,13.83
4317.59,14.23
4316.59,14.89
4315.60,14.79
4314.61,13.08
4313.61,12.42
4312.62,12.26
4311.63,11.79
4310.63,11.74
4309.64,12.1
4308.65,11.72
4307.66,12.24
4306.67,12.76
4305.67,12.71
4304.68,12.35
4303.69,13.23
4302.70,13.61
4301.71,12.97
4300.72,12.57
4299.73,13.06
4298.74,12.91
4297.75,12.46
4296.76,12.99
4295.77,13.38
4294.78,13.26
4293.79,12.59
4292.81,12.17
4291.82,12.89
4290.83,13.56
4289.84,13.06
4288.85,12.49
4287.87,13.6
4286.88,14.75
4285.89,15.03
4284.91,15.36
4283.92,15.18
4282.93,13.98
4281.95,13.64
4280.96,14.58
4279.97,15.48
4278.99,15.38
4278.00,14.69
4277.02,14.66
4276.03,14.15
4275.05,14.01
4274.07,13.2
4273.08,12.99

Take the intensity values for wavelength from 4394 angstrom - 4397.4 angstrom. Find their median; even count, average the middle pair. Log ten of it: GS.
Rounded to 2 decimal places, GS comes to 1.14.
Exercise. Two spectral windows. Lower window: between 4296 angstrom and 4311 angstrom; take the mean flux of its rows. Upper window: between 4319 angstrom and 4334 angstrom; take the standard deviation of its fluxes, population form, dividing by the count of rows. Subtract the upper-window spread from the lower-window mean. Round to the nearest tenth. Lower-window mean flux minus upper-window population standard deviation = 11.9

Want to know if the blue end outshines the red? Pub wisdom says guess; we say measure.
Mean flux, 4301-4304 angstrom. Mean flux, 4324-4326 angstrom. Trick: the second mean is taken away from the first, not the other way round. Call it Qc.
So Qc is 1.2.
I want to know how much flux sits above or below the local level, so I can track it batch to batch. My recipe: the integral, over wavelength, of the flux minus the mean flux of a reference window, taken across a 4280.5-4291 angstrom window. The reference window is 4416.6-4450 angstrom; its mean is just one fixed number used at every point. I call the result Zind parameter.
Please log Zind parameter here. 1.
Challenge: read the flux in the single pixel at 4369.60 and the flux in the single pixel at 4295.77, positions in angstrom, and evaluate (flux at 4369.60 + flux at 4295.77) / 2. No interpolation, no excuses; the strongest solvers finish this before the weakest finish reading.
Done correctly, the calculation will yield 13.9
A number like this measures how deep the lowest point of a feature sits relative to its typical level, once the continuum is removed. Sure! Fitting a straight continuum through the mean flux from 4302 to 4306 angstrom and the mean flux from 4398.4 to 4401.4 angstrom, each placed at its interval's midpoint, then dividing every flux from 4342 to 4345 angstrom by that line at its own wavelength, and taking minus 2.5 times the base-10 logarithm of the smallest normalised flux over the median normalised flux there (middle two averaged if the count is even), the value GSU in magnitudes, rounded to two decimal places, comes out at 0.16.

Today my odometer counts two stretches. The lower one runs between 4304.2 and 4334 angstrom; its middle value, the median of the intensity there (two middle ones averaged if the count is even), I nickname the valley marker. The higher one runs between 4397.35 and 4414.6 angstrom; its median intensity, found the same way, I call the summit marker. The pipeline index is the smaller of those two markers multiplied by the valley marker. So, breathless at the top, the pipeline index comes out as 162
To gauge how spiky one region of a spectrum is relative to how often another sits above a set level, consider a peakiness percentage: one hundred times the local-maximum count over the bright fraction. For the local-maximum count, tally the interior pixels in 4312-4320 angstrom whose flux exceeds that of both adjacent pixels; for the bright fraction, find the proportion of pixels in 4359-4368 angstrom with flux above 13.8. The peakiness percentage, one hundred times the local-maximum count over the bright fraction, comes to 129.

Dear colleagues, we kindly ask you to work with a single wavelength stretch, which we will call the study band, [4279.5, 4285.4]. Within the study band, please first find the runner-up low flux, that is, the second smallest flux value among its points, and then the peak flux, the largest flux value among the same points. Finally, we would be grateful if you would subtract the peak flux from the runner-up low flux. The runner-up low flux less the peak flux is -1.5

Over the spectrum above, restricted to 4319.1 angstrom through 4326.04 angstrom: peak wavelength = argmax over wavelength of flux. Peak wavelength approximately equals 4319.58 angstrom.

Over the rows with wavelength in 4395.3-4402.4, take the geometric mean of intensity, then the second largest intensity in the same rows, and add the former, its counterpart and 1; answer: 31.2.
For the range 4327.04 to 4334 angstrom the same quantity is 27.3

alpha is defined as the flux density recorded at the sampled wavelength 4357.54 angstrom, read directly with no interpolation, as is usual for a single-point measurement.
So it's 13.93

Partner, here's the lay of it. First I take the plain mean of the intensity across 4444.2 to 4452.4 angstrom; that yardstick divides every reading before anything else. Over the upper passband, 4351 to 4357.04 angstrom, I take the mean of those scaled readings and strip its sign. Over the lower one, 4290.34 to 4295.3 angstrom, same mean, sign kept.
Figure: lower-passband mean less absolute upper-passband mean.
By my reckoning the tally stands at 0.03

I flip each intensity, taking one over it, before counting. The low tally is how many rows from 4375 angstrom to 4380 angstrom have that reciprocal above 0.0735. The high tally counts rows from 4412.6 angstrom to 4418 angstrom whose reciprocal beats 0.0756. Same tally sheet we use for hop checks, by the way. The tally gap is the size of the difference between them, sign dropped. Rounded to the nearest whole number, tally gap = 1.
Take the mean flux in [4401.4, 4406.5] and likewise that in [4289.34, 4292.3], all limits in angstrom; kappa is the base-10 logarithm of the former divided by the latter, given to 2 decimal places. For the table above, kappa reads 0.04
